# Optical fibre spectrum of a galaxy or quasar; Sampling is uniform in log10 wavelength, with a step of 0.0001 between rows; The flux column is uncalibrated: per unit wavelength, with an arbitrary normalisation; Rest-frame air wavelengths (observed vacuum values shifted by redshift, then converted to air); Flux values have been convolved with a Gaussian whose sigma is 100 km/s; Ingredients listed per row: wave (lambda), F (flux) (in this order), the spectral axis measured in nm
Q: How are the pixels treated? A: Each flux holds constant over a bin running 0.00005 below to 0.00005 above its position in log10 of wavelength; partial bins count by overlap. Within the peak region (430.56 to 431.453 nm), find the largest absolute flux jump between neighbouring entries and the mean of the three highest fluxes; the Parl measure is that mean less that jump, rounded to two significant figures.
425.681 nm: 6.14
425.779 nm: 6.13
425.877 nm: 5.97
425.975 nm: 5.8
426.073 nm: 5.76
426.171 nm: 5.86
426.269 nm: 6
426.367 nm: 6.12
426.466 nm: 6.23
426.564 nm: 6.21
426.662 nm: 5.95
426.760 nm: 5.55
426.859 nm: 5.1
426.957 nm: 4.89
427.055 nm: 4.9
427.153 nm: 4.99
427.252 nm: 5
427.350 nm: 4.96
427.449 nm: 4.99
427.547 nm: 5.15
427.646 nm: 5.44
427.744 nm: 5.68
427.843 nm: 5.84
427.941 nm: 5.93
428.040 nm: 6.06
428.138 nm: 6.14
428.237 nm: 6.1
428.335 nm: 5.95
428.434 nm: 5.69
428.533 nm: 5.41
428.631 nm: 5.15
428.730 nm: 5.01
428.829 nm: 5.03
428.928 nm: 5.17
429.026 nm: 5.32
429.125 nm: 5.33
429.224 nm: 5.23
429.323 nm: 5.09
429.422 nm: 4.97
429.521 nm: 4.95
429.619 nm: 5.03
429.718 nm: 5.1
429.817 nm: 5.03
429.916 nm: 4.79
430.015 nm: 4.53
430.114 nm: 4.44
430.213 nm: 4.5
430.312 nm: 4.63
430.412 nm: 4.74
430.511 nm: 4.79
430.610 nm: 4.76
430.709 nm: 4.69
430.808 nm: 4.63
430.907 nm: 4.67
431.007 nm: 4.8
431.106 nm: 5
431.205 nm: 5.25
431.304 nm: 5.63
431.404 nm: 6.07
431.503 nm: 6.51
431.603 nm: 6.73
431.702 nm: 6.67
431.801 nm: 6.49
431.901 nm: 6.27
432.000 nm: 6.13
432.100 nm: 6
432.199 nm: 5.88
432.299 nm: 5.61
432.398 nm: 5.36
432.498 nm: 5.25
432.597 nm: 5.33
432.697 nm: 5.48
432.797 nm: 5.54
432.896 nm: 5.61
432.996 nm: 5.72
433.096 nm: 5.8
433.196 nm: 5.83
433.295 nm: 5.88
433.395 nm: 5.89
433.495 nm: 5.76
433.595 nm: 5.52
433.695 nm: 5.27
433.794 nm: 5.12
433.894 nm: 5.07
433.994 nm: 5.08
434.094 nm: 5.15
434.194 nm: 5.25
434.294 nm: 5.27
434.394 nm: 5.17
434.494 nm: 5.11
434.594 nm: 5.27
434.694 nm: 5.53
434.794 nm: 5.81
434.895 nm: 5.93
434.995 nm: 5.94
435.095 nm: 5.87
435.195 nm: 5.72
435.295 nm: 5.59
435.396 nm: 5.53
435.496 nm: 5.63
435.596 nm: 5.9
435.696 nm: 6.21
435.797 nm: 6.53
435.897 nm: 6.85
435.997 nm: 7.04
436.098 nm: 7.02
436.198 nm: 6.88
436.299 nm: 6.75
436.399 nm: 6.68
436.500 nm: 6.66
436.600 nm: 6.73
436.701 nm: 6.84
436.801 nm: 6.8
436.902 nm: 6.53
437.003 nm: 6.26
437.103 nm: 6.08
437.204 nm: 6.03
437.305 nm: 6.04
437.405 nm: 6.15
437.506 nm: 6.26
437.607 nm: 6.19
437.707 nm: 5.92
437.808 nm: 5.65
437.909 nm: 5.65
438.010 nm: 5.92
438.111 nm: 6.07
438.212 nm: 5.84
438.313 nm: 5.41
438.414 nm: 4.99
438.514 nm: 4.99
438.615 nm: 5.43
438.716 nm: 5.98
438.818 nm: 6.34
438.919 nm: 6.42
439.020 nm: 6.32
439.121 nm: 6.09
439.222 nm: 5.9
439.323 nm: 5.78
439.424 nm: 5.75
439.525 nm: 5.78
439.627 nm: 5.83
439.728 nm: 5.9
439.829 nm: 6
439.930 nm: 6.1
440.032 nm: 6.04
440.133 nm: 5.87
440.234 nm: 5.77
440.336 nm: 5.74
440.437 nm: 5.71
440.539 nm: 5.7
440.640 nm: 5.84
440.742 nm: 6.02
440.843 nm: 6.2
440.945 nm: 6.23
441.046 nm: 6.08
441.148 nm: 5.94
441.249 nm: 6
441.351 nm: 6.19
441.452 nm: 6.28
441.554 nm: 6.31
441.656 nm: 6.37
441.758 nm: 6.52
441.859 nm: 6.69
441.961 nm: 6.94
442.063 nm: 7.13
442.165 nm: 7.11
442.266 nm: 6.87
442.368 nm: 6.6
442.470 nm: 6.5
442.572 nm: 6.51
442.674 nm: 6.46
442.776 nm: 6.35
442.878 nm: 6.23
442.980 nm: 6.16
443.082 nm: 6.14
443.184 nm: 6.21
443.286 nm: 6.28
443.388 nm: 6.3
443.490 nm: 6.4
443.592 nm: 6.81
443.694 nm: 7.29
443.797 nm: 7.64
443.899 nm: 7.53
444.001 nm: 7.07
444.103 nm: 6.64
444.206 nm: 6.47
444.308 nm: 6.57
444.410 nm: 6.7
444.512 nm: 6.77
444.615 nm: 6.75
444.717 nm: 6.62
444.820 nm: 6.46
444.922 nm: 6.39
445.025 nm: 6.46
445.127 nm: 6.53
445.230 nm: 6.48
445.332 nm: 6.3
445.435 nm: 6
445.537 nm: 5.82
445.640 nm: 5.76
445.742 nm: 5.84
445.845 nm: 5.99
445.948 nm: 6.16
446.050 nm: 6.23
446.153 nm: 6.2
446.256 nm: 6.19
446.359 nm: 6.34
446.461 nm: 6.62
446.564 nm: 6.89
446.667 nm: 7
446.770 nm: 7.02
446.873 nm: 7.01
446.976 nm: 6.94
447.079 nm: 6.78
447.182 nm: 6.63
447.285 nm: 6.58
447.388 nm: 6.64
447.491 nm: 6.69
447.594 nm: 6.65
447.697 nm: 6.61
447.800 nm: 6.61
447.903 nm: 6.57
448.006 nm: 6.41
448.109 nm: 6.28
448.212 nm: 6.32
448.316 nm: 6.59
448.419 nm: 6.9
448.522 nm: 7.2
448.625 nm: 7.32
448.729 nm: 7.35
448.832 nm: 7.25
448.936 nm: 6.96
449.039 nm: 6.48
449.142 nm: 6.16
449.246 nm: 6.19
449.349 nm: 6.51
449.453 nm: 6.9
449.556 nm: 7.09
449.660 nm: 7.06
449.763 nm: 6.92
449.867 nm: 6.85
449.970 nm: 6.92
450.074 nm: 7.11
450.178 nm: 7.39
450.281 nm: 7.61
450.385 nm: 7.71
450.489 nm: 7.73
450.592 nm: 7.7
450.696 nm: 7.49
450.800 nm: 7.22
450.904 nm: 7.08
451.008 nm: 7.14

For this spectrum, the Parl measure 5.2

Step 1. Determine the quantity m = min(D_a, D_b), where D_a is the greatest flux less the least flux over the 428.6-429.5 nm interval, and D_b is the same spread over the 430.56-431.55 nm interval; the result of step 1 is 0.4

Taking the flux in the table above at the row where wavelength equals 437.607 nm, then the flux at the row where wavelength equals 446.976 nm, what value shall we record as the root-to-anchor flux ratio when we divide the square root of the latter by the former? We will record 0.426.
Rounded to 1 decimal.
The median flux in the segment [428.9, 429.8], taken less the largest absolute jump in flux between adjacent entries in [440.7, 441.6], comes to 4.9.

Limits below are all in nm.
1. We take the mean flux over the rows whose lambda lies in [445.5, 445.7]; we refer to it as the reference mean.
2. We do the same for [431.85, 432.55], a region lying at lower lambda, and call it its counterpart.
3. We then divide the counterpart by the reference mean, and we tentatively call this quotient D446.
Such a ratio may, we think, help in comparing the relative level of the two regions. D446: 1.00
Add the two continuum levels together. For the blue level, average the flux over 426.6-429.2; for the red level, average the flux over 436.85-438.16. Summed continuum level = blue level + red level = 11.5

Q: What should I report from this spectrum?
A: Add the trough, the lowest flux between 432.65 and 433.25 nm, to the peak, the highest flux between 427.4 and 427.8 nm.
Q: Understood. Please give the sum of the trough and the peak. 11.2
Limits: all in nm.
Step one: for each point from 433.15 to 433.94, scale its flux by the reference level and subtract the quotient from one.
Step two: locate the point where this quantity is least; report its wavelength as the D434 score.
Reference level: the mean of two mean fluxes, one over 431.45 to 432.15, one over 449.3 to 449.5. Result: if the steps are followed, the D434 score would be 433.395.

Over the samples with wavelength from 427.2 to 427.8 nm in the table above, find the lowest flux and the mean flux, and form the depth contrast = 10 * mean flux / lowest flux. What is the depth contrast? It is 10.5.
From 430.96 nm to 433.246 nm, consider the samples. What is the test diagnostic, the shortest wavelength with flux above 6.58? 431.603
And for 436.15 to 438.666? 436.198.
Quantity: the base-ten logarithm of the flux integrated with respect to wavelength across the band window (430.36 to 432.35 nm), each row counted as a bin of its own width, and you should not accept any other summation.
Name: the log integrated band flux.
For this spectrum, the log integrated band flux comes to 1.04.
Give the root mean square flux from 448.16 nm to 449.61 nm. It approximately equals 6.81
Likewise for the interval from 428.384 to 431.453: 5.03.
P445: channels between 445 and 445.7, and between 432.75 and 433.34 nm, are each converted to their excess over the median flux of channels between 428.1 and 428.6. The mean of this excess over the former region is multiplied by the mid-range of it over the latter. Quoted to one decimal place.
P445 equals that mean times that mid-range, -0.1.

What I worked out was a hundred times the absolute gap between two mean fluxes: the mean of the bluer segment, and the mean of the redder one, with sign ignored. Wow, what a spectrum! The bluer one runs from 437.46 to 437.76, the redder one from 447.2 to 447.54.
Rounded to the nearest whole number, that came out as 51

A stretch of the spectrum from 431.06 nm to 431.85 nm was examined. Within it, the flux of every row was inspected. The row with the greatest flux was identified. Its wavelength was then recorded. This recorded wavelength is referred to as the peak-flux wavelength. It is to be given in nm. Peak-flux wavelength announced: 431.603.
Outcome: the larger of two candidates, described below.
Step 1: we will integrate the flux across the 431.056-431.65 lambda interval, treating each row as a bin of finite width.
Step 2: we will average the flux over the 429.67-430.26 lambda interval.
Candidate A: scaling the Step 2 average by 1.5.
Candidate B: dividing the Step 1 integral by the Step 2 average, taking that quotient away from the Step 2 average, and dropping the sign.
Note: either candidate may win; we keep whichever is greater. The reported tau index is 7.1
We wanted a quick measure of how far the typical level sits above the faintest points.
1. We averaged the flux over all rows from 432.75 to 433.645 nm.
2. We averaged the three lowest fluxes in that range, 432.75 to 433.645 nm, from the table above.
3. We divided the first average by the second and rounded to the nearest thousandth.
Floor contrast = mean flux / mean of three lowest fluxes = 1.031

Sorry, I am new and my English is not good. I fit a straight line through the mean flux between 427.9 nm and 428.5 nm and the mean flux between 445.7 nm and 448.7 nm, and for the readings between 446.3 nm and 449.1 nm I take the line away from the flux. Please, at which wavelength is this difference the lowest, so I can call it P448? 448.109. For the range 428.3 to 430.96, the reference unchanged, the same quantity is 430.114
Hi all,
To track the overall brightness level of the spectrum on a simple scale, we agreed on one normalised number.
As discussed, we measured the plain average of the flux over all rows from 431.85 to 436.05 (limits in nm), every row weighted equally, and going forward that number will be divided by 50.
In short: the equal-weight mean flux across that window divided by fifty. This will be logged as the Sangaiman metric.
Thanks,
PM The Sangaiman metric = 0.114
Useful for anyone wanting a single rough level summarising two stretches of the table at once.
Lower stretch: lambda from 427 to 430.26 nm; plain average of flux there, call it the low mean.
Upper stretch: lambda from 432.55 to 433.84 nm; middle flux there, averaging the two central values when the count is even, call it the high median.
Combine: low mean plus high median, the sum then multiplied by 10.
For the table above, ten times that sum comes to 108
